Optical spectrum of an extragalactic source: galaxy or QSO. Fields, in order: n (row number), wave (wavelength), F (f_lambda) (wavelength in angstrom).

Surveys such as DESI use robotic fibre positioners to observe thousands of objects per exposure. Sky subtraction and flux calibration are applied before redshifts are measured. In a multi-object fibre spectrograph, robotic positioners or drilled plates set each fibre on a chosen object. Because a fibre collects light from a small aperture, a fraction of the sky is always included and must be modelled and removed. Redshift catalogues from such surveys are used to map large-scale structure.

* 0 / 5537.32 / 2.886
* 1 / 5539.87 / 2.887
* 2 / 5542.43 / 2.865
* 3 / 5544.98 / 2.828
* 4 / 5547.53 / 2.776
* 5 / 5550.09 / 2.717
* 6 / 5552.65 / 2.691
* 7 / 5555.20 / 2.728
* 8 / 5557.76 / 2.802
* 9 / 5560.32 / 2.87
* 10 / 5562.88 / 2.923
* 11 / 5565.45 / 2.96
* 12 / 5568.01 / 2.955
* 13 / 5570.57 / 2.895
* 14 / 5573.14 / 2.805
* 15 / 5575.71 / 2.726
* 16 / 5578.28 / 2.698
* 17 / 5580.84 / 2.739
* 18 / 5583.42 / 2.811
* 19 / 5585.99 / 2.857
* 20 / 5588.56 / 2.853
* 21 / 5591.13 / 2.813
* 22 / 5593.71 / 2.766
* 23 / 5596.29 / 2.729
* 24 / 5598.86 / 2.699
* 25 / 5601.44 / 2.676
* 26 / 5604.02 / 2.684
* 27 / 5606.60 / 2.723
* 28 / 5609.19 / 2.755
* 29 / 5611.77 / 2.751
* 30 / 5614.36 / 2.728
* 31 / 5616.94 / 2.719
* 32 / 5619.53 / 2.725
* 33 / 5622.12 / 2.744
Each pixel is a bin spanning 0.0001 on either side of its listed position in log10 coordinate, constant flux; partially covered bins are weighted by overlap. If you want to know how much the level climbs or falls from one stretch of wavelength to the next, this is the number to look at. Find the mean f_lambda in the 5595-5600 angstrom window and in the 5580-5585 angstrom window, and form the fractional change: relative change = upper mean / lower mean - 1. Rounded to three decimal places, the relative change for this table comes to -0.022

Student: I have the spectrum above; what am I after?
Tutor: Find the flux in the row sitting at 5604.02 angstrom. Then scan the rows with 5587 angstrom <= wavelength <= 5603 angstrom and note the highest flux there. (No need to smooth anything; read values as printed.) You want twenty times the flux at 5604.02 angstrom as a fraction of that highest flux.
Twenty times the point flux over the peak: 18.8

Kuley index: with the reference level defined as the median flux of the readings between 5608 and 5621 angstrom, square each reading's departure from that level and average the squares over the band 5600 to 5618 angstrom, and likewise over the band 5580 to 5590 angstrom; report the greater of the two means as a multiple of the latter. 1.0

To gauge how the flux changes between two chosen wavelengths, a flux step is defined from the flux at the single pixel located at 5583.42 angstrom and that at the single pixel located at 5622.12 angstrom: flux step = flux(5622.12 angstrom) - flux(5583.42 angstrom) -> -0.067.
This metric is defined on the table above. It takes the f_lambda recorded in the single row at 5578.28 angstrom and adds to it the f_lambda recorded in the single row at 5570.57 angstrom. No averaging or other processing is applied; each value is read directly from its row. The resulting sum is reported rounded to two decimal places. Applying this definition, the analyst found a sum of 5.59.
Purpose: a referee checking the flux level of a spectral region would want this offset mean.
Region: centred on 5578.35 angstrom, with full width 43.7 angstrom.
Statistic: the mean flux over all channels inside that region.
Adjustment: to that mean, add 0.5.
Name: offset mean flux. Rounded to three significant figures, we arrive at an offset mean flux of 3.32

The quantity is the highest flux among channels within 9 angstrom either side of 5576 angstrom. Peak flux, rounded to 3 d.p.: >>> 2.955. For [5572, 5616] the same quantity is 2.857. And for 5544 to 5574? 2.960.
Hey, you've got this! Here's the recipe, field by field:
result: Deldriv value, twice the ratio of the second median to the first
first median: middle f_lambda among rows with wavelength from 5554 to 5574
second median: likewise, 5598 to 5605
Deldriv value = 1.86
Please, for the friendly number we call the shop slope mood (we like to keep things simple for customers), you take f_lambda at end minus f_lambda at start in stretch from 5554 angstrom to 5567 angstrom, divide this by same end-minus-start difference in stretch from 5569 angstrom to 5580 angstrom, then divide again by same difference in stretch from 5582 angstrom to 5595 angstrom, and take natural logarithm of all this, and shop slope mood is 3.3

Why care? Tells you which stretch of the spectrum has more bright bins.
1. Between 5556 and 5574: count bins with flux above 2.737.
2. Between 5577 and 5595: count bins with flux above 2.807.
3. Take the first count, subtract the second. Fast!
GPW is 3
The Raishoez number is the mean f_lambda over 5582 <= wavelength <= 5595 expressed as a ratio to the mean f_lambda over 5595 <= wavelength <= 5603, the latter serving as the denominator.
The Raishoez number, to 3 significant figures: 1.04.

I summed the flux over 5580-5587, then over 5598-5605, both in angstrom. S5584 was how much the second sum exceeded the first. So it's -0.35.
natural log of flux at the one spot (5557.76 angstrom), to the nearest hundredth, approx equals 1.03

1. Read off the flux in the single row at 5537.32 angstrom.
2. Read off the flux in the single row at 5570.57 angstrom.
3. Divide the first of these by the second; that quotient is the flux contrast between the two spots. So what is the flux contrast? 0.997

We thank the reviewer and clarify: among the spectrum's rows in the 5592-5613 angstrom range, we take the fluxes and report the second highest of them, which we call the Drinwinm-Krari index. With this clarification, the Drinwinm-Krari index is 2.755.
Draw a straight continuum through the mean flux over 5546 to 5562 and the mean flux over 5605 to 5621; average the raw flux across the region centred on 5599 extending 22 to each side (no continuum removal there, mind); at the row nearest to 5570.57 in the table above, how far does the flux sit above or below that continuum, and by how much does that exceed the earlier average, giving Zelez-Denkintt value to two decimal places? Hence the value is -2.61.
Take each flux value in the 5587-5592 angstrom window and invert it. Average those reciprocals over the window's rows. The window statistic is 0.353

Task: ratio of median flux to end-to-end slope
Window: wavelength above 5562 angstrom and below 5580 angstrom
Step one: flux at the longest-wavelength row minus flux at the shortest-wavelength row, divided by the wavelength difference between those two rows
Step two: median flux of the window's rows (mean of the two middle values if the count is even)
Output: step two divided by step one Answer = -198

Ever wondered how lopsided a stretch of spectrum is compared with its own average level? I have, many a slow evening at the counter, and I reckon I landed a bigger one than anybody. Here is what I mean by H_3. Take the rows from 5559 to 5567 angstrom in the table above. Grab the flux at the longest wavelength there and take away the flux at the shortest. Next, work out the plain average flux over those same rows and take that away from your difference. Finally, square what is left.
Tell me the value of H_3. 8.0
